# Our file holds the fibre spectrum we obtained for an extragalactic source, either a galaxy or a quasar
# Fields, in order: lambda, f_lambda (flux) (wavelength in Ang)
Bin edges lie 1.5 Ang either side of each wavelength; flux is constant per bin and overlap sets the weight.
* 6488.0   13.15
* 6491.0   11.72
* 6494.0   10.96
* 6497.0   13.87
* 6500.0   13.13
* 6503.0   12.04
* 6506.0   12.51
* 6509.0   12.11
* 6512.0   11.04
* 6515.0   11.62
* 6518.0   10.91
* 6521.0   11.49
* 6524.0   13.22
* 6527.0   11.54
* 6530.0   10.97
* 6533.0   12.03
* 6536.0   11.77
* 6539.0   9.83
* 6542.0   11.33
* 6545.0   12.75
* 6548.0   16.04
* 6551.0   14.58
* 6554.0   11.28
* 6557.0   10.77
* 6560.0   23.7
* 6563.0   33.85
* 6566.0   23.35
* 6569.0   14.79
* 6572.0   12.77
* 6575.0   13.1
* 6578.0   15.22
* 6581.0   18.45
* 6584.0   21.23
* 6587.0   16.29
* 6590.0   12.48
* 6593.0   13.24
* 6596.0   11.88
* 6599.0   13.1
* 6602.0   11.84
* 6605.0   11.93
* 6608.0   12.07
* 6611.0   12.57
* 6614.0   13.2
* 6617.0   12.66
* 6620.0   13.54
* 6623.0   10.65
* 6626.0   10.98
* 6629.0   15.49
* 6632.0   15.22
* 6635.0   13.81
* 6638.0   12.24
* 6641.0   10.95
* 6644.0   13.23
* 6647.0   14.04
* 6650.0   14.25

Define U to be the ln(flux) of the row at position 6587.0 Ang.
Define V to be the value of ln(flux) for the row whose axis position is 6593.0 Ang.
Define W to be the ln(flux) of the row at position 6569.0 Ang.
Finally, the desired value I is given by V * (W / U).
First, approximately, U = 2.79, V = 2.58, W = 2.69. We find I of 2.49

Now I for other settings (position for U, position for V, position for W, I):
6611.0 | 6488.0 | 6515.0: 2.50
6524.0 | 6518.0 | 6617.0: 2.35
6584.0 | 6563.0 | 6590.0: 2.91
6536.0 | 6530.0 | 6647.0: 2.57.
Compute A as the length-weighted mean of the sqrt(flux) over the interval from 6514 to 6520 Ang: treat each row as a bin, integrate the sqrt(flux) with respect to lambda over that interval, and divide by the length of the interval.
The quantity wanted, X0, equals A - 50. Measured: -46.65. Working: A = 3.4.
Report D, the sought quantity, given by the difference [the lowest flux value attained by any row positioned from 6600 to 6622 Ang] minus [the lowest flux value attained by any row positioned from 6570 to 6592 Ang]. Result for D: -0.6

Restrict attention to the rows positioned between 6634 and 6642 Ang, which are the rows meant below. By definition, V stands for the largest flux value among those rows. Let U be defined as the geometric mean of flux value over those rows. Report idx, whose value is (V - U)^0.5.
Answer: 1.2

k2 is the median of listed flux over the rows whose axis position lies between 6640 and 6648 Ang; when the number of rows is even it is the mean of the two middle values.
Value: 13.2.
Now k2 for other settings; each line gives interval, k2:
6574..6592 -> 15.8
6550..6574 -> 14.7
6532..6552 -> 12.0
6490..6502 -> 12.4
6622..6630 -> 11.0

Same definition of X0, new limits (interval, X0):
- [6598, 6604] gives -46.48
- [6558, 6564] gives -44.87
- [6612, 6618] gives -46.41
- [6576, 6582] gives -45.96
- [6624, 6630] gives -46.43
